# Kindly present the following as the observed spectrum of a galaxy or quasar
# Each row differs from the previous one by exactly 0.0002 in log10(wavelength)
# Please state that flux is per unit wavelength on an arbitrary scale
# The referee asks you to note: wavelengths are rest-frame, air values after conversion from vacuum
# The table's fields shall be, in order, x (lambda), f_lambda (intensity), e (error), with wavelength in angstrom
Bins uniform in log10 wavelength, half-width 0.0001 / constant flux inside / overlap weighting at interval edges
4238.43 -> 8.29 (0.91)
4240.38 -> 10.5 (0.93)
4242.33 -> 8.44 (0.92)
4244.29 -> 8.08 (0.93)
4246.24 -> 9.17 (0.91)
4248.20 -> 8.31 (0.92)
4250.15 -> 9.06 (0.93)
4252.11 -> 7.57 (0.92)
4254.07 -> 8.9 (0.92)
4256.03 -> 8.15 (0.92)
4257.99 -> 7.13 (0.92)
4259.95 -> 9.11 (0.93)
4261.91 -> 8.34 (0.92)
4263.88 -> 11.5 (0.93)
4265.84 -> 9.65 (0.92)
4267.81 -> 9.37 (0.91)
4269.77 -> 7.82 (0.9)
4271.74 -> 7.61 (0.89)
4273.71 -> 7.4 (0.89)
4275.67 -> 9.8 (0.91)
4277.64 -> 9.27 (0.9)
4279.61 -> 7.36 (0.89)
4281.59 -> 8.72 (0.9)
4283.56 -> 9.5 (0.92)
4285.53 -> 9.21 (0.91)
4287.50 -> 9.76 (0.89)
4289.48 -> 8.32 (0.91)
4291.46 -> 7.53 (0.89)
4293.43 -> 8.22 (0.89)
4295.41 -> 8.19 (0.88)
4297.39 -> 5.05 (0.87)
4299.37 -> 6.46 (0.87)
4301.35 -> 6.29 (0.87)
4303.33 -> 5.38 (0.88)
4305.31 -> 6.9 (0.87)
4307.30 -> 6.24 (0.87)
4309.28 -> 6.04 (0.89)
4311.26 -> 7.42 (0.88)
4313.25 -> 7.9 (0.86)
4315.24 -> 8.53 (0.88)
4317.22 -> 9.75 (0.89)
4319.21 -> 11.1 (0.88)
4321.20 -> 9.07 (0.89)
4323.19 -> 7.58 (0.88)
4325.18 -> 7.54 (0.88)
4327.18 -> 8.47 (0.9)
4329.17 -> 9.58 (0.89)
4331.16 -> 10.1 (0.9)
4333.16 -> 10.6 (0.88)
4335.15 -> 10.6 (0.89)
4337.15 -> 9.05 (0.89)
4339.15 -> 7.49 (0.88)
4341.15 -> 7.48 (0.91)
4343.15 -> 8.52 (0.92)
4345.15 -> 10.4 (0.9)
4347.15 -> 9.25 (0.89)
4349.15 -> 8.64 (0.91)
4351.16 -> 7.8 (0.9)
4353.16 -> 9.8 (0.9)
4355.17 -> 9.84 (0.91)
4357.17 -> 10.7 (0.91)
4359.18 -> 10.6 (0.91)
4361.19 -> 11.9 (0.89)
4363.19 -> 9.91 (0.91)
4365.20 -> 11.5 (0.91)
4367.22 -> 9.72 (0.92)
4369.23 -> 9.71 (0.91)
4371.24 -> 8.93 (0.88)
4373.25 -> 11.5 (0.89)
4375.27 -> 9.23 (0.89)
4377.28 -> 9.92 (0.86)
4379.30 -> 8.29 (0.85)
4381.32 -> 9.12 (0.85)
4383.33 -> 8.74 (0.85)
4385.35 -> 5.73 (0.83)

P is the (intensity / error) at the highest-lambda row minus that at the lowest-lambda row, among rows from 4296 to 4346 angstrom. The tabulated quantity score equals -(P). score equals -6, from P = 5.8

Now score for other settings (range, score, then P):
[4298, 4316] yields -2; 2.3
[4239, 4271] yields 3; -2.6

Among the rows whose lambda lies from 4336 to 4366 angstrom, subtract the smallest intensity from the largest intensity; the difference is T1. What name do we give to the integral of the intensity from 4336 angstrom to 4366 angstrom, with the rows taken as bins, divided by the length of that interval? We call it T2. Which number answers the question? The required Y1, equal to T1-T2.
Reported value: -5.1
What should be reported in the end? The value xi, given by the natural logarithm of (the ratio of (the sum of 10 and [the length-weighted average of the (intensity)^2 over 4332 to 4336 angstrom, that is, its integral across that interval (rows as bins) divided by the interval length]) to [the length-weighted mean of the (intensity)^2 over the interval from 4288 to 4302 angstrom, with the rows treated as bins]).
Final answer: 0.81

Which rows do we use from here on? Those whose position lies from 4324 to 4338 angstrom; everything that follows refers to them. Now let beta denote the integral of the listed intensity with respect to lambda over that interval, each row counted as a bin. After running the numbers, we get 132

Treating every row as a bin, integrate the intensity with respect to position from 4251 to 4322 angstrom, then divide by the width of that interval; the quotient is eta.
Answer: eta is 8.2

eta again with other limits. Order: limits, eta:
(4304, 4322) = 8.0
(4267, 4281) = 8.4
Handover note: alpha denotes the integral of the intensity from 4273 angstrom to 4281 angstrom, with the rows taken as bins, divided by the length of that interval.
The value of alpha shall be 8.51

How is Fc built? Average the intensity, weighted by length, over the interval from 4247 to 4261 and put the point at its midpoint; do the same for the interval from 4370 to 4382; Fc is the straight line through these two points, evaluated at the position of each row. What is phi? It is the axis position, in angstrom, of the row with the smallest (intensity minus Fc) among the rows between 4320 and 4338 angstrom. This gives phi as 4325.18 angstrom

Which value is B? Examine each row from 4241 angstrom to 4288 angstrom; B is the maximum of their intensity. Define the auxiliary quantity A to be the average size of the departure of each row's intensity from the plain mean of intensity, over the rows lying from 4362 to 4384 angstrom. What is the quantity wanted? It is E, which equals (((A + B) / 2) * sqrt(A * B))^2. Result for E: 324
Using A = 0.8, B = 11.5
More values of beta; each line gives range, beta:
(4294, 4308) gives 90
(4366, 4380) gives 135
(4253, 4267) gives 125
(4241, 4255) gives 120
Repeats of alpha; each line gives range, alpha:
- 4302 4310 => 6.15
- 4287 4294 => 8.38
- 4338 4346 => 8.44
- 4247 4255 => 8.48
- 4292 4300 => 7.04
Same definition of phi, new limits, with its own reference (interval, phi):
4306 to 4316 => 4309.28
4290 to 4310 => 4297.39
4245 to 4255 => 4252.11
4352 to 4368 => 4367.22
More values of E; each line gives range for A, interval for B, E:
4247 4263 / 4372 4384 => 221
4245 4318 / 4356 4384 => 543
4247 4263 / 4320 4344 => 174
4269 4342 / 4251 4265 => 553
